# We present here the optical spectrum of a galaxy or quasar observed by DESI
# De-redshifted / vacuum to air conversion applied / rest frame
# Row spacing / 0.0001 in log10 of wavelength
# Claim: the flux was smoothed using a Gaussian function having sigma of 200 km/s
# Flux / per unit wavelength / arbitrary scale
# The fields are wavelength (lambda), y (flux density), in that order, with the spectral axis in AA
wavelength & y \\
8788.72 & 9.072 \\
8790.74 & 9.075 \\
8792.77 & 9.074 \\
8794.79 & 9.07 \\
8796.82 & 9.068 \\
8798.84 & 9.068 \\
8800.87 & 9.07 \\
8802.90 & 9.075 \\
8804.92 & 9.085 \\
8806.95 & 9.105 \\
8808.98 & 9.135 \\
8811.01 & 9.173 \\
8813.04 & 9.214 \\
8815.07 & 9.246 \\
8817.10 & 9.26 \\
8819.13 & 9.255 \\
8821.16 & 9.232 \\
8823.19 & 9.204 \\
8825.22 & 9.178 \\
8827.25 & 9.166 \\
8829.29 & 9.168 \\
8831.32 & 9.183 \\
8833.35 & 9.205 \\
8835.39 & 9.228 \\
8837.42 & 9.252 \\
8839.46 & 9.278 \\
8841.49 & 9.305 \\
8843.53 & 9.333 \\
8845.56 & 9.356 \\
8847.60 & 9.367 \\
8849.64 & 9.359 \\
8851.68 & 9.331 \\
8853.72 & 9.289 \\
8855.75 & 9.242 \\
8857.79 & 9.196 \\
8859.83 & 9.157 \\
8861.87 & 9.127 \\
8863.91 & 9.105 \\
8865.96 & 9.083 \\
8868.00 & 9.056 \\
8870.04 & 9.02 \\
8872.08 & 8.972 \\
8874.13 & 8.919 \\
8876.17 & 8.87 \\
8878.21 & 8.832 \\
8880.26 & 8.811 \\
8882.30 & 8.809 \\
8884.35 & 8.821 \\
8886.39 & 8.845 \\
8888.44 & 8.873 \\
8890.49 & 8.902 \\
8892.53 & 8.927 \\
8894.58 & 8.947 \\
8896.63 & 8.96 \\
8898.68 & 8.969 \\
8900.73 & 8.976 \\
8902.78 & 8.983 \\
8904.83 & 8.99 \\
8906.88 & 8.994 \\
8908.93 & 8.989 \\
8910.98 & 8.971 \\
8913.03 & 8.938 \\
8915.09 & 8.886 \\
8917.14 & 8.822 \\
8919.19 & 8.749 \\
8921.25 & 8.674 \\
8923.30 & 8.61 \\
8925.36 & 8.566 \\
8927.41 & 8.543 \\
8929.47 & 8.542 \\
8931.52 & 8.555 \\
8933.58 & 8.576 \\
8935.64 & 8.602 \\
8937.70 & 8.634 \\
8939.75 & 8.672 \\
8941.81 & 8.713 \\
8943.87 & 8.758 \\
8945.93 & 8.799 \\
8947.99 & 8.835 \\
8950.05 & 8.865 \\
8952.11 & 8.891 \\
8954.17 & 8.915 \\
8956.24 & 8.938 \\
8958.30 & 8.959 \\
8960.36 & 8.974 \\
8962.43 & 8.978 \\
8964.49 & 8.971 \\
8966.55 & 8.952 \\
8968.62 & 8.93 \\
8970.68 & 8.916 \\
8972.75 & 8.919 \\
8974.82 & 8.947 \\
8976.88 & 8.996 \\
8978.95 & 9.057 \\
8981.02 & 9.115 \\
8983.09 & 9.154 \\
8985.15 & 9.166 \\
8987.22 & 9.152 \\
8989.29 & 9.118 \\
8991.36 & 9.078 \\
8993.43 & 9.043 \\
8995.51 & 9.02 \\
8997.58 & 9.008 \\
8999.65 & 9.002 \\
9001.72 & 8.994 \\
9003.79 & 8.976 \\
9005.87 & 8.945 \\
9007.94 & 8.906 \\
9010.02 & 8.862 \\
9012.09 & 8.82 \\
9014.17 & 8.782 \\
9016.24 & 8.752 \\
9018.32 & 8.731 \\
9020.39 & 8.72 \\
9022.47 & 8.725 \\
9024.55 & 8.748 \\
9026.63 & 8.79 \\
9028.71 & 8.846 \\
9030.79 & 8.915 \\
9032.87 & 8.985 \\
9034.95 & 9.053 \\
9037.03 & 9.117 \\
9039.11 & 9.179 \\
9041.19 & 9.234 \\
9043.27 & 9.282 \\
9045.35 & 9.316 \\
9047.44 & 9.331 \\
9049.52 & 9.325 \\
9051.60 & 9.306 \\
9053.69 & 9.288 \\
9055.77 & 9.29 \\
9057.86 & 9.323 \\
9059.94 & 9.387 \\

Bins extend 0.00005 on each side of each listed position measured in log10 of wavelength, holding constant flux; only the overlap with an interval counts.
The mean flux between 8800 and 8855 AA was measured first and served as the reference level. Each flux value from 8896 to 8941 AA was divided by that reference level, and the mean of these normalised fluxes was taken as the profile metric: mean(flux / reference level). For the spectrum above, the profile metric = 0.952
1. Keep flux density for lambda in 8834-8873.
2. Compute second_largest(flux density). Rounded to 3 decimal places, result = 9.359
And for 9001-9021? 8.976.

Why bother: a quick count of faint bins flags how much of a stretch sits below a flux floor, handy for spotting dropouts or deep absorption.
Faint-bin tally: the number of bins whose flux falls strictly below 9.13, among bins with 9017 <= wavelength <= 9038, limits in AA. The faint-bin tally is 10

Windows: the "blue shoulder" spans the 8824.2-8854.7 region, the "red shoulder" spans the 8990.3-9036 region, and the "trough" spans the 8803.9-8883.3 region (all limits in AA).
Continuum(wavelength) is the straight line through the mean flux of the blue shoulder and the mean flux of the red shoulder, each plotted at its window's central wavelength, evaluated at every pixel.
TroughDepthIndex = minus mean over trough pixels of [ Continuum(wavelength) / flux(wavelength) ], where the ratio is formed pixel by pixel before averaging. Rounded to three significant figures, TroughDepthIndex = -1.01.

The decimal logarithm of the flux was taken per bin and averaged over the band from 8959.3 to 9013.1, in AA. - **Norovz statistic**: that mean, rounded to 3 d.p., 0.954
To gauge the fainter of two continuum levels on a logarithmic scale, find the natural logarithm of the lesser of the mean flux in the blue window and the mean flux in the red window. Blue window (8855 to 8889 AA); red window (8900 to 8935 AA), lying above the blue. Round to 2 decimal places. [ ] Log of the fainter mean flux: 2.17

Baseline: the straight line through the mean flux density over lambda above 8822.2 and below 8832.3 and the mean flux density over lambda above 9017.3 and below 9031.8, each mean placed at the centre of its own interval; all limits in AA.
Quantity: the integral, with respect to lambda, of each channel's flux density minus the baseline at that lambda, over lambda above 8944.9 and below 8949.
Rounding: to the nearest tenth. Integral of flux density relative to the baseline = -0.5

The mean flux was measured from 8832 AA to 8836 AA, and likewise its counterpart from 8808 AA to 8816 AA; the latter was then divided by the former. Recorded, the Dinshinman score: 1.00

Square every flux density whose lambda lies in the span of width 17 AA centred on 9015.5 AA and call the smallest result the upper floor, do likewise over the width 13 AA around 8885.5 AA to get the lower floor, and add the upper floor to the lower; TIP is 154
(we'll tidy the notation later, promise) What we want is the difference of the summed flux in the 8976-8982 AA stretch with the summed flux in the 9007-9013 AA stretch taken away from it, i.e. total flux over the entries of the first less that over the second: 0.6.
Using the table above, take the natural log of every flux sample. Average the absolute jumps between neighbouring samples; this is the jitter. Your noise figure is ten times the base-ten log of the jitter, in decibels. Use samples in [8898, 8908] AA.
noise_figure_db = -31.6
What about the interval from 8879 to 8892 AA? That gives -26.7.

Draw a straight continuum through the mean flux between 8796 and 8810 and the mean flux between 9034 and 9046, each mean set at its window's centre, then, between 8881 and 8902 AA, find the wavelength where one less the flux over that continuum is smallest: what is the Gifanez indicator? 8900.73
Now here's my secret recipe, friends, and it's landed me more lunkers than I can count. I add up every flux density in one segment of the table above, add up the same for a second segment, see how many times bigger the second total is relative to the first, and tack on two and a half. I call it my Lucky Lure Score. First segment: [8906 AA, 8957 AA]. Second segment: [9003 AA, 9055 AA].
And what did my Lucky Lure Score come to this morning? 3.527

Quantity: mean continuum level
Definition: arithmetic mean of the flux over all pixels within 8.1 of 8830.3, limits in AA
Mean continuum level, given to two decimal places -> 9.20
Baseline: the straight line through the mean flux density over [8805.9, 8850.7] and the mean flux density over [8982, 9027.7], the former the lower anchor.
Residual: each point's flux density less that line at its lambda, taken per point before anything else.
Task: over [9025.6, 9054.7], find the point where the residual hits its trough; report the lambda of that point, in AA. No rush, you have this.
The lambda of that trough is 9026.63 AA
